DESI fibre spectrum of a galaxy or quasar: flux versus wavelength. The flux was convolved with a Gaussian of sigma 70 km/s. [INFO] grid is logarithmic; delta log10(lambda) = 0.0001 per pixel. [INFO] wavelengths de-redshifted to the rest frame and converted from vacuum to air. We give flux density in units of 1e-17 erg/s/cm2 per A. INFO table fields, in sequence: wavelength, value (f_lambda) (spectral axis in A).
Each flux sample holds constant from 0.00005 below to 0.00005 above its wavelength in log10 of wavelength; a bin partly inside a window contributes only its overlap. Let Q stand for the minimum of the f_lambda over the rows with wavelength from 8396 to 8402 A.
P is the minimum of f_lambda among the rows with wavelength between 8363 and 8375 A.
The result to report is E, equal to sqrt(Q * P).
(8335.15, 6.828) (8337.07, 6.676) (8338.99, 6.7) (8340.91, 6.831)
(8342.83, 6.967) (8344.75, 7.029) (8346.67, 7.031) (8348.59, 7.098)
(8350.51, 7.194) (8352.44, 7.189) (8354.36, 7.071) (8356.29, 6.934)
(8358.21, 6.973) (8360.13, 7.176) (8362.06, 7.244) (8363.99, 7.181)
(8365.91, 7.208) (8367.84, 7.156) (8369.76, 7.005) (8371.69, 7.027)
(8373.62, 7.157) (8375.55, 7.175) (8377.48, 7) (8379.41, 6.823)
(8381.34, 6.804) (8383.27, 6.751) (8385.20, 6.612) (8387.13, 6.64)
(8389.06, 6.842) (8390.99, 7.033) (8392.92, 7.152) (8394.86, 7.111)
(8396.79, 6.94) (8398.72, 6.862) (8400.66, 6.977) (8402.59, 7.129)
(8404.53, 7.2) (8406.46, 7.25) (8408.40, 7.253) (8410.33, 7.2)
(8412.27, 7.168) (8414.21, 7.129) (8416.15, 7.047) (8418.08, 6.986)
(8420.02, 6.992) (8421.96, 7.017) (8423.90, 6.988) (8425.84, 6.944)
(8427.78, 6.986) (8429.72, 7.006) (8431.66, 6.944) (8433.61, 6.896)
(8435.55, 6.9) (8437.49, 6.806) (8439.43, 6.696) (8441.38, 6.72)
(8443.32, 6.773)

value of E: 6.93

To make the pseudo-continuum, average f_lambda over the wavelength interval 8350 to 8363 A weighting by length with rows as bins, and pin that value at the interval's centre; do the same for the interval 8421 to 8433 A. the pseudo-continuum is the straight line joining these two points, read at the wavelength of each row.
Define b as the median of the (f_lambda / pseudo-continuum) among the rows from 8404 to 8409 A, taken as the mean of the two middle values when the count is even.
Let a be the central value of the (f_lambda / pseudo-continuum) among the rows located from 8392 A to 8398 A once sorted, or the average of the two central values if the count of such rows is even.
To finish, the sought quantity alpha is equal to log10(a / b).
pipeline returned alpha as -0.010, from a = 1.01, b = 1.03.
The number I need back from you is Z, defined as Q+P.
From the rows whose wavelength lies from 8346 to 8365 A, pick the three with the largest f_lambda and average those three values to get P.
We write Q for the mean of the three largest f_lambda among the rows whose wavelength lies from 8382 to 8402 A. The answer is 14.3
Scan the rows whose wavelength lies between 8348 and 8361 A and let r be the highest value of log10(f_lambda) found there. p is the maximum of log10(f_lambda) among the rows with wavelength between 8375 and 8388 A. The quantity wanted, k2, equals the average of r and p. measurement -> 0.856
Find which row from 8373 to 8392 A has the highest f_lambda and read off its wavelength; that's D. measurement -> 8375.55 A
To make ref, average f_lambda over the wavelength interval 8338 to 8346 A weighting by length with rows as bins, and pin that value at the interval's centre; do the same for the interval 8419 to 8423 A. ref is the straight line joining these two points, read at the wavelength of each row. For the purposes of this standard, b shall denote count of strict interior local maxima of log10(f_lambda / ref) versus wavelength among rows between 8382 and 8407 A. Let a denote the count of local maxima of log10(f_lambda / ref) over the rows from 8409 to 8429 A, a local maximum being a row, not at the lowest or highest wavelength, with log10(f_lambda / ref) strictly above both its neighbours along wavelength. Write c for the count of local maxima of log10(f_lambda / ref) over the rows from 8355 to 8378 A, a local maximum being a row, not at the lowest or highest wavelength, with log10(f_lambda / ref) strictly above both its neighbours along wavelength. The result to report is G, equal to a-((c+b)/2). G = -1.0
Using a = 1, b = 1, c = 3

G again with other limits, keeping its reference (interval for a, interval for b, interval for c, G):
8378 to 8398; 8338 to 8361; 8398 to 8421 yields -0.5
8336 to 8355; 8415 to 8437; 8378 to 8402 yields 0.5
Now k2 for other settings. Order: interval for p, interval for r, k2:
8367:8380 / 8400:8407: 0.858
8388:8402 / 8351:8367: 0.857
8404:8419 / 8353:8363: 0.860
